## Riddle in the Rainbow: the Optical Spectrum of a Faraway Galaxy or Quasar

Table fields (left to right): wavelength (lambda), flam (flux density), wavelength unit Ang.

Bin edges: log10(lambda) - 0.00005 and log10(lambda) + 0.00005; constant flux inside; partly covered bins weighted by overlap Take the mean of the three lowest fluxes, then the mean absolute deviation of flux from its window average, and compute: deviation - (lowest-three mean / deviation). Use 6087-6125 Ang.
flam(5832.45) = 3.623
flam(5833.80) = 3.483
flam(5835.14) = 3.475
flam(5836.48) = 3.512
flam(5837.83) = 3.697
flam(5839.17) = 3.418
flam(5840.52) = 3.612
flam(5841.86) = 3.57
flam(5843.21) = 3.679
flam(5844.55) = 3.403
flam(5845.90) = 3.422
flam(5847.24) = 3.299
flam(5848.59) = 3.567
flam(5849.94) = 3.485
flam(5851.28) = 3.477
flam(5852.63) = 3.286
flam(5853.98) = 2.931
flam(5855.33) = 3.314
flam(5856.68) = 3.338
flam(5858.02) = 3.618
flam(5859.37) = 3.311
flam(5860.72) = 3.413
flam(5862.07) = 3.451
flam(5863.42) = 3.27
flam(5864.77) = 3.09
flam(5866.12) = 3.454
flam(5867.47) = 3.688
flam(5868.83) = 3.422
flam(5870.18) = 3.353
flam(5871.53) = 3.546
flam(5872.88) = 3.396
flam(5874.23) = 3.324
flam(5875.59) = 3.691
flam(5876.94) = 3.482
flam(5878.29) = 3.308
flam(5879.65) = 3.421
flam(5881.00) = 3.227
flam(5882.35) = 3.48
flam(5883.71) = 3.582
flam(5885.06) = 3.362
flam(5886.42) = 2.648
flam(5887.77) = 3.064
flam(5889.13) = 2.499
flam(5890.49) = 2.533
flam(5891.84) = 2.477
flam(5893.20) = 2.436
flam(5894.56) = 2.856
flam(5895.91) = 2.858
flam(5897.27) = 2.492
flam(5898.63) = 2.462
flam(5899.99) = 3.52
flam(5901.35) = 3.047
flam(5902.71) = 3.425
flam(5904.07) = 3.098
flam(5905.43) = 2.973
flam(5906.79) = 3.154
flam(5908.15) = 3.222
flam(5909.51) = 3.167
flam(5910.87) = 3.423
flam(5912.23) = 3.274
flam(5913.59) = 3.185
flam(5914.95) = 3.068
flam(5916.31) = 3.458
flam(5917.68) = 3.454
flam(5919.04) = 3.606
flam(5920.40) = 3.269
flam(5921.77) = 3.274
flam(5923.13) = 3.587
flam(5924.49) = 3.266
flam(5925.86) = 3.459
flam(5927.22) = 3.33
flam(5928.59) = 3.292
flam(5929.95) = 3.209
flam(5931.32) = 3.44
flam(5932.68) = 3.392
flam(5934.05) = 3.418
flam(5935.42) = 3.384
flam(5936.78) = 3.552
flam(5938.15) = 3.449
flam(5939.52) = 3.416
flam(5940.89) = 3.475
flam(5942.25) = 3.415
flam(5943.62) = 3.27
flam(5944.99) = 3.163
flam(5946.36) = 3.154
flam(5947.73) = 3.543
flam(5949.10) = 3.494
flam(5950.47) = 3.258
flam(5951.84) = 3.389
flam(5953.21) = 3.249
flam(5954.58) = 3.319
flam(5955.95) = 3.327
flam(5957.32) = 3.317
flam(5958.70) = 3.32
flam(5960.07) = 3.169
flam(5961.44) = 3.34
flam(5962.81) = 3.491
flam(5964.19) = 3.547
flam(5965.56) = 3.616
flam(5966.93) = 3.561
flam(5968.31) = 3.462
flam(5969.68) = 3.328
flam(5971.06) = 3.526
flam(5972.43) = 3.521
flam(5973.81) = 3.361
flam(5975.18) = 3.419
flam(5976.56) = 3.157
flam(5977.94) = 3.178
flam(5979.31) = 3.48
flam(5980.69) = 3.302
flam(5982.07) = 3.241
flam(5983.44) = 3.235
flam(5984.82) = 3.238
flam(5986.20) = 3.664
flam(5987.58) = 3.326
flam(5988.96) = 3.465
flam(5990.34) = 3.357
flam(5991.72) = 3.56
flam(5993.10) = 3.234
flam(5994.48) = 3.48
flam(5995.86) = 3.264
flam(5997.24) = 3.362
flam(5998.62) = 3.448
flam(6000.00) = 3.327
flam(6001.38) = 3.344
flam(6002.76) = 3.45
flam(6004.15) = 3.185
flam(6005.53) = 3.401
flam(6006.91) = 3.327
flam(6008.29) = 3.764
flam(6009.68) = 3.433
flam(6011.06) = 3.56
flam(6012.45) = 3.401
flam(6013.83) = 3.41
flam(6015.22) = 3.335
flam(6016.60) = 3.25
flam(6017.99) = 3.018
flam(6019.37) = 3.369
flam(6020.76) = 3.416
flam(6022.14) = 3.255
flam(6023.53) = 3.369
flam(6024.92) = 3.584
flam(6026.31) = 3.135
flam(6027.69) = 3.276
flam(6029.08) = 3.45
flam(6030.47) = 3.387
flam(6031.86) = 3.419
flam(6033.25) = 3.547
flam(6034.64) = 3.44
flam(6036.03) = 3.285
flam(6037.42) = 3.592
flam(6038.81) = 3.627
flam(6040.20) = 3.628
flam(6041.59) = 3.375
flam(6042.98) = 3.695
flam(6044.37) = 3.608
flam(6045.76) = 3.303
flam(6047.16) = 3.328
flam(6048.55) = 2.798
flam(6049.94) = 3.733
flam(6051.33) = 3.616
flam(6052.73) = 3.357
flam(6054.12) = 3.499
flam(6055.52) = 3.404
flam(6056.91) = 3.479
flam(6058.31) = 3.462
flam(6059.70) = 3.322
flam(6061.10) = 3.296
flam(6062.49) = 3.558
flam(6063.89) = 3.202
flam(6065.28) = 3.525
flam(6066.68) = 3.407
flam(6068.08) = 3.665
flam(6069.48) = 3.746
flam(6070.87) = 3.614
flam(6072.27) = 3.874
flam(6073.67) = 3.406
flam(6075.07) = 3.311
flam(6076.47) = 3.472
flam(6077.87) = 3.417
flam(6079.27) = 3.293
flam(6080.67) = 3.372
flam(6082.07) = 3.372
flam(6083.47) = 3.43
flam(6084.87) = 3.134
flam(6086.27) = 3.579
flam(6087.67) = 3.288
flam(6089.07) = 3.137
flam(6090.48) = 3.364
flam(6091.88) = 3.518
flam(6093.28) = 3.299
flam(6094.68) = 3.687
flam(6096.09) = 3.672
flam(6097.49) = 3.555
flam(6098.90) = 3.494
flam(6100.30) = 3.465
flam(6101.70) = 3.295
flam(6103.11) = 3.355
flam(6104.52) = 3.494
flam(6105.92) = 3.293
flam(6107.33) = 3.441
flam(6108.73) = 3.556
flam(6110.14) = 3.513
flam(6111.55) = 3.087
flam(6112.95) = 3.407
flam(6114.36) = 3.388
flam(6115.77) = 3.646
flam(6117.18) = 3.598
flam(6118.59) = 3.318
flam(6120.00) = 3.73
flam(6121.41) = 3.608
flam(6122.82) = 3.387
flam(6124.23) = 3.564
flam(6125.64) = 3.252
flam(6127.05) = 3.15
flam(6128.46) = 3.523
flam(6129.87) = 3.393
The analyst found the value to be -24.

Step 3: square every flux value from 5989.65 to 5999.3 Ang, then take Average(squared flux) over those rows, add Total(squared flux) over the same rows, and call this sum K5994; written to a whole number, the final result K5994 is 92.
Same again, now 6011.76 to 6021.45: 88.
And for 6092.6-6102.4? 98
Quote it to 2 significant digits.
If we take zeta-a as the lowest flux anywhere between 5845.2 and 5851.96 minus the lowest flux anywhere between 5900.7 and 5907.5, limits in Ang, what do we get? 0.33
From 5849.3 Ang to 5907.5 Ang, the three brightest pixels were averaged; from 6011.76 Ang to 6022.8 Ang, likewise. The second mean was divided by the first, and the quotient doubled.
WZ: 1.86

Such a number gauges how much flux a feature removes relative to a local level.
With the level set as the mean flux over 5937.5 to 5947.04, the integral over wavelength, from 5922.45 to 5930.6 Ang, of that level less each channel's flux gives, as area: -0.2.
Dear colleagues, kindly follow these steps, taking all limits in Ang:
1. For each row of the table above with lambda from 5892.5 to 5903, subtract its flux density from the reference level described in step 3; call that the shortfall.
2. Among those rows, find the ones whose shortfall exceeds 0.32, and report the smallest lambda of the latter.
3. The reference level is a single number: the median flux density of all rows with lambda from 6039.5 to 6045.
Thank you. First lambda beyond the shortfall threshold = 5893.20 Ang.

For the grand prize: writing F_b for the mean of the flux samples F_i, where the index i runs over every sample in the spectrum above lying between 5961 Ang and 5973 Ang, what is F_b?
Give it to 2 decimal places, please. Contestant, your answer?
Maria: 3.49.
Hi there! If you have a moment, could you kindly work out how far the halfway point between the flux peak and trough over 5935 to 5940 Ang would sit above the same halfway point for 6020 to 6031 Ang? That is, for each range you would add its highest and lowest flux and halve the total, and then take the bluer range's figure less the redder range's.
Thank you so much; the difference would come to 0.11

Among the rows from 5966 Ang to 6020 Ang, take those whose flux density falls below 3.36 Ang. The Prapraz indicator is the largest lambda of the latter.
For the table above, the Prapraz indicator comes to 6017.99 Ang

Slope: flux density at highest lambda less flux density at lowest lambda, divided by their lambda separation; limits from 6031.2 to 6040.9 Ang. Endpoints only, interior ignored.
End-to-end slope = 0.025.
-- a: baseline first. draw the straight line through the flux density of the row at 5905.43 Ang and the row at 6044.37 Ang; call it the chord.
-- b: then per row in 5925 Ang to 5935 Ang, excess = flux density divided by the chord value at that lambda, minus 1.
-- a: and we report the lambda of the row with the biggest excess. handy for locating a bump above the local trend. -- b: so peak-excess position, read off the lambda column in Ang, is 5925.86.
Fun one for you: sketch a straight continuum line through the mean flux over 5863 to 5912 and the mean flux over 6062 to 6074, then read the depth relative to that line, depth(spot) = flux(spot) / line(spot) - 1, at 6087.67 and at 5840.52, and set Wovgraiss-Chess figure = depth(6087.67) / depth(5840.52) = -0.47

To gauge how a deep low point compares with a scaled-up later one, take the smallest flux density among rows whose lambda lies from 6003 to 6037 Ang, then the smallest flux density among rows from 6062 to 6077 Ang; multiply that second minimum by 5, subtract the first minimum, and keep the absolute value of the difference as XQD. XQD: 13.0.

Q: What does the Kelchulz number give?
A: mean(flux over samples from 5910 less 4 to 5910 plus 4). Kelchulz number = 3.24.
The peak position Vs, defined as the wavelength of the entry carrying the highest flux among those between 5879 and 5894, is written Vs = 5883.71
